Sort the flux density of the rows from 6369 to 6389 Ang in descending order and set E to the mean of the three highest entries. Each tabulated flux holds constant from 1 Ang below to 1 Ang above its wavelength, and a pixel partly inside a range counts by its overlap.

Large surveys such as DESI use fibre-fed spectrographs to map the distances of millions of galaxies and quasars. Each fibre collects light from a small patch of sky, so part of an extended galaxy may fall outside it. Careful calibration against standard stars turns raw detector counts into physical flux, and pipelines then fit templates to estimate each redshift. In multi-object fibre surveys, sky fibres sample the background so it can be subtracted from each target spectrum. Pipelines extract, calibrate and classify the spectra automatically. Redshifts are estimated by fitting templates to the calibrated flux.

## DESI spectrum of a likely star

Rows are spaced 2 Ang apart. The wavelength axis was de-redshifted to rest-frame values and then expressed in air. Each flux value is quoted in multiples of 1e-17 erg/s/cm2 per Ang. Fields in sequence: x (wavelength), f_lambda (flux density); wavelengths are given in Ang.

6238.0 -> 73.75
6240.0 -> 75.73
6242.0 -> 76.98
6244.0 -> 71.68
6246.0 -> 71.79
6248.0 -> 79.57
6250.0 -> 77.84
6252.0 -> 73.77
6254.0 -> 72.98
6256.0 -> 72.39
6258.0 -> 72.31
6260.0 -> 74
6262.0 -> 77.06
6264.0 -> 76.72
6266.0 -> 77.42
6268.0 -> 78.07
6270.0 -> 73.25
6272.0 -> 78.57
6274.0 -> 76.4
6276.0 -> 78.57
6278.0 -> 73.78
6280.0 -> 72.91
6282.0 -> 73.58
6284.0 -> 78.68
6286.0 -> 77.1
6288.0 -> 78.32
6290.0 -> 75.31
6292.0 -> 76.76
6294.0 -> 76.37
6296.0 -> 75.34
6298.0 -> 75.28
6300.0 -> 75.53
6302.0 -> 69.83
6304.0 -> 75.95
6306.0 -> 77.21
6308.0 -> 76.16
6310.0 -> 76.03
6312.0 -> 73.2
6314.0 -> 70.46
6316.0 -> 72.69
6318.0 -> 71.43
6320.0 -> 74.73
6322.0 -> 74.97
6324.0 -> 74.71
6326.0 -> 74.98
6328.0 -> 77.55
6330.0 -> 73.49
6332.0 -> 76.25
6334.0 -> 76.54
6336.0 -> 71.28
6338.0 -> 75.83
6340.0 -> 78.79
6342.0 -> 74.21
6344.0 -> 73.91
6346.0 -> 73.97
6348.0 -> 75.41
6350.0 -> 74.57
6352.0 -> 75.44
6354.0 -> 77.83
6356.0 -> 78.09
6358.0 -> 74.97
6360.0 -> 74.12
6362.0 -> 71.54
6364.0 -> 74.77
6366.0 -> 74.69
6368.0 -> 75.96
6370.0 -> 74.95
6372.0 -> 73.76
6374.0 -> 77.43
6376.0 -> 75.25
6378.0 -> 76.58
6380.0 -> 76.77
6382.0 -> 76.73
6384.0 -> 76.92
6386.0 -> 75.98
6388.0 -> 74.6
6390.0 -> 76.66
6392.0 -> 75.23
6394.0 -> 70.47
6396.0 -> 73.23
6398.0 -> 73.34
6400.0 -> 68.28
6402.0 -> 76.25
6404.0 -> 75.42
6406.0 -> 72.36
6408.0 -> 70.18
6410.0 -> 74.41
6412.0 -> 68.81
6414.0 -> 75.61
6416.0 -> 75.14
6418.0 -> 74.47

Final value 77.0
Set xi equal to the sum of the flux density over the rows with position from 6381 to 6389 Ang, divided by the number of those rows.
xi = 76.1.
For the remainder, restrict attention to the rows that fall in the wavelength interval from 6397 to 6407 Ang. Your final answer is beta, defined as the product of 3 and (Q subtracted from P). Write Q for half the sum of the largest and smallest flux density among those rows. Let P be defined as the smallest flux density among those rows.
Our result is -12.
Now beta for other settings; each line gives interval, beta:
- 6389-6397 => -9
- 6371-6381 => -6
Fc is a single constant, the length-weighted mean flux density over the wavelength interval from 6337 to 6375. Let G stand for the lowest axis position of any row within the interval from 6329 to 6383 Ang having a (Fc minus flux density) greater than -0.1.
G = 6330.0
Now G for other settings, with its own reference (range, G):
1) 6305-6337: 6312.0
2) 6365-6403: 6366.0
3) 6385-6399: 6388.0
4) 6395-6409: 6396.0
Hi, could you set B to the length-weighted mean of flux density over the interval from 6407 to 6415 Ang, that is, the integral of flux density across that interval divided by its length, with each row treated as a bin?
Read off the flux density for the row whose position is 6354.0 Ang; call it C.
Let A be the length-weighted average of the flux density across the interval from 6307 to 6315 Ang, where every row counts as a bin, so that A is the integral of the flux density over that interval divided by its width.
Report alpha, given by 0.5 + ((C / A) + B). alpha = 73.8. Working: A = 74.0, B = 72.3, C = 77.83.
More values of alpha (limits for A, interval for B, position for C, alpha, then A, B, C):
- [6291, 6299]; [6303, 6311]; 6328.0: 77.9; 75.9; 76.3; 77.55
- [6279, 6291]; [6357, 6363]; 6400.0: 74.9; 76.0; 73.5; 68.28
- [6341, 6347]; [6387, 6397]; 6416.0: 75.6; 74.0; 74.0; 75.14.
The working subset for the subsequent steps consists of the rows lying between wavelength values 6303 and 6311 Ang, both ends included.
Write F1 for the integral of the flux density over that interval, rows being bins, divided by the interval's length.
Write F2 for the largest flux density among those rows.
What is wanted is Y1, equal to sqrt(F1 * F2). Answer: 76.8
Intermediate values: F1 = 76.3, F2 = 77.21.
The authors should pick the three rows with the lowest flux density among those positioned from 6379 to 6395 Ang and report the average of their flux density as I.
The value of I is 73.4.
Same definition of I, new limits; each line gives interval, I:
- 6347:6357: 75.1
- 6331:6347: 73.1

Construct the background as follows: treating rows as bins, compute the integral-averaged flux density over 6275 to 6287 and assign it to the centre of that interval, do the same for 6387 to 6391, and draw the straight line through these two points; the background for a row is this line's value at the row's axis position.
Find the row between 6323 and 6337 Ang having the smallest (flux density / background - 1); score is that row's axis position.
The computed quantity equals 6336.0 Ang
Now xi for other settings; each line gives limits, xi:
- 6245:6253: 75.7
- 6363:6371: 75.1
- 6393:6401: 71.3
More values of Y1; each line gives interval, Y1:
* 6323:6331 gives 76.4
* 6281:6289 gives 77.8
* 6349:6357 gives 77.3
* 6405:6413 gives 72.9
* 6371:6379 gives 76.6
